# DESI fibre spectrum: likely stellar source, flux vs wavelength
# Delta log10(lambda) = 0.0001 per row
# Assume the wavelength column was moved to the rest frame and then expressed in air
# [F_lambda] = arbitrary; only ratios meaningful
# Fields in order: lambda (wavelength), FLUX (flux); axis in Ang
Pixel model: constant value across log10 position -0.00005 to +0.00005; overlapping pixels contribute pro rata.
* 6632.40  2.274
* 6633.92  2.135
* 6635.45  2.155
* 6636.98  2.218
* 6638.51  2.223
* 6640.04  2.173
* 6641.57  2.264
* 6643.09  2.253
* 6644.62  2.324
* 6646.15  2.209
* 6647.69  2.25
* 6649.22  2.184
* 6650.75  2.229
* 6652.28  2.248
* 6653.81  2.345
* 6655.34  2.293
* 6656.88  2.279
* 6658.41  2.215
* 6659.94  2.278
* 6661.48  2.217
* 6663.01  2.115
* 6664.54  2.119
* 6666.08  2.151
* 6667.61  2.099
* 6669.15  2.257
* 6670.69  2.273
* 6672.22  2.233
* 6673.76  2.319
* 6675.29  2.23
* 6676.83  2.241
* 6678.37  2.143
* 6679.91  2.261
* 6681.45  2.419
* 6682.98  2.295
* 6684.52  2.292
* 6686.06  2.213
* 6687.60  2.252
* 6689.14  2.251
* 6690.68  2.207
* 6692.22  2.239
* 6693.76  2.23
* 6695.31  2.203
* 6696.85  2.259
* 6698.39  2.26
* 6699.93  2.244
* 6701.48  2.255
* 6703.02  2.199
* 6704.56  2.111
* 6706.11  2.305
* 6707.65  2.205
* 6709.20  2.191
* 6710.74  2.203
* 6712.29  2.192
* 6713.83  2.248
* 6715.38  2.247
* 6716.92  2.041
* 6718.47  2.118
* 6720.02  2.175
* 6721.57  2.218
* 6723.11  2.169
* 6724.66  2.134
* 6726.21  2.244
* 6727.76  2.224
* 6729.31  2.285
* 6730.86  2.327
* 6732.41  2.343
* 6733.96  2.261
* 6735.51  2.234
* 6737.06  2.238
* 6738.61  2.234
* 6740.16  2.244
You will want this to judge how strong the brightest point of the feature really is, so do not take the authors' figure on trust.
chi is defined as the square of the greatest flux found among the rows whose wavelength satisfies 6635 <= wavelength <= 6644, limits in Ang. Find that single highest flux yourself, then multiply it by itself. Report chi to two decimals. 5.13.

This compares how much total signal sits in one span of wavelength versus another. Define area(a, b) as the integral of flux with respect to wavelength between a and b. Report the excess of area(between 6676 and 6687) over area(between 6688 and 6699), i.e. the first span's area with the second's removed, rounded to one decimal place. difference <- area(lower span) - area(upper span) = 0.3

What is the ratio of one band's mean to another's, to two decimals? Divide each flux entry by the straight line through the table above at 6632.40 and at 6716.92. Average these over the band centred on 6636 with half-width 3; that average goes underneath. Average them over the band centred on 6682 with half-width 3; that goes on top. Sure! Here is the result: 1.12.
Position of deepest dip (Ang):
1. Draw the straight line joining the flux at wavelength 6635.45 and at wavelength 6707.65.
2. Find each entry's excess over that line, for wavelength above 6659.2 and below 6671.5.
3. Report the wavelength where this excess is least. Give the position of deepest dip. 6667.61 Ang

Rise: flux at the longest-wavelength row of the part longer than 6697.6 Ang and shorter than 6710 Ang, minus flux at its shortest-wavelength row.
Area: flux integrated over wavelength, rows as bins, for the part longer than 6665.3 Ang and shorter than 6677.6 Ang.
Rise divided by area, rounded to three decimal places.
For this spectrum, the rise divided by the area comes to -0.003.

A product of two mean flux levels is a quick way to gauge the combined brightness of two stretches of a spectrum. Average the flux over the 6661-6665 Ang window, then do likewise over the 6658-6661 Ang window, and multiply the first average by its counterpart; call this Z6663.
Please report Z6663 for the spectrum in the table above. 4.83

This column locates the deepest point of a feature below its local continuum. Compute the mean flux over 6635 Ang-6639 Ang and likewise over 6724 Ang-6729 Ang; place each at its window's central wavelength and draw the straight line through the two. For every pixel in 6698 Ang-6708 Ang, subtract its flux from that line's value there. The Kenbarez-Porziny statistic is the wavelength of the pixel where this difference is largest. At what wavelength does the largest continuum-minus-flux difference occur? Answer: 6704.56 Ang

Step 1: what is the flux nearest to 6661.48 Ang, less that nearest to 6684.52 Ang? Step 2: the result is -0.075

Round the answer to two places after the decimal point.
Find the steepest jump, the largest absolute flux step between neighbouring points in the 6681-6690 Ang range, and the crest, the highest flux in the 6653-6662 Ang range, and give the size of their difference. 2.22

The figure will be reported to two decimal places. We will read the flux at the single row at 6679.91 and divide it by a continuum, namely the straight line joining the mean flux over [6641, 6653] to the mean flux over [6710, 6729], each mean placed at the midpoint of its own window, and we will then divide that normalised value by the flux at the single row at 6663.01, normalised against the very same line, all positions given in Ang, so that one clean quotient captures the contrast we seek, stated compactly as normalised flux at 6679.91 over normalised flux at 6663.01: 1.08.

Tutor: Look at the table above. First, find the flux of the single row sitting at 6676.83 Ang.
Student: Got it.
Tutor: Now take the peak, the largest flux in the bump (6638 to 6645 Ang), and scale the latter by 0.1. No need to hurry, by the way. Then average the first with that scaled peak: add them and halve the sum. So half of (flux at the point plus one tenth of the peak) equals 1.24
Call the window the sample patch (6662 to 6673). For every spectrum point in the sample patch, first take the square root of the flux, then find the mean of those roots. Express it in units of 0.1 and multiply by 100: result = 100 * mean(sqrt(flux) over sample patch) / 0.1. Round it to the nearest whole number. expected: 1476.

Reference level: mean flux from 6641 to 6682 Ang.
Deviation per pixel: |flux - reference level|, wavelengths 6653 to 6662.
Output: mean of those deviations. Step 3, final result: 0.048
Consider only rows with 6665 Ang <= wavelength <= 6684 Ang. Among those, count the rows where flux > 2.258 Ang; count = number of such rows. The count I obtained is 5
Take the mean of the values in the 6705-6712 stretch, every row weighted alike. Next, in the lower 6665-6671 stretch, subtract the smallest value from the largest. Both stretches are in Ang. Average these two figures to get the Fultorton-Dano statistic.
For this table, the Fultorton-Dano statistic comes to 1.20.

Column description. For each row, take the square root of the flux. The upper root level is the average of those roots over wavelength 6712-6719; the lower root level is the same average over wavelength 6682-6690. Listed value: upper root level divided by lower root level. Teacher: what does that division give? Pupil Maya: 0.98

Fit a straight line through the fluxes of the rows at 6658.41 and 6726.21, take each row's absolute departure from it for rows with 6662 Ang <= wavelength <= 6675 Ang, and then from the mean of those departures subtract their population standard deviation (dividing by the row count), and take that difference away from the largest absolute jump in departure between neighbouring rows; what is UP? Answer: 0.05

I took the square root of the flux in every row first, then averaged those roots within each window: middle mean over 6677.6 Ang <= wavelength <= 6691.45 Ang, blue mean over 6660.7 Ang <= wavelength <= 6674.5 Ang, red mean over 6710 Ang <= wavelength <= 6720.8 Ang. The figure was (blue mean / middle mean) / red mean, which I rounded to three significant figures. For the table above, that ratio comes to 0.669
